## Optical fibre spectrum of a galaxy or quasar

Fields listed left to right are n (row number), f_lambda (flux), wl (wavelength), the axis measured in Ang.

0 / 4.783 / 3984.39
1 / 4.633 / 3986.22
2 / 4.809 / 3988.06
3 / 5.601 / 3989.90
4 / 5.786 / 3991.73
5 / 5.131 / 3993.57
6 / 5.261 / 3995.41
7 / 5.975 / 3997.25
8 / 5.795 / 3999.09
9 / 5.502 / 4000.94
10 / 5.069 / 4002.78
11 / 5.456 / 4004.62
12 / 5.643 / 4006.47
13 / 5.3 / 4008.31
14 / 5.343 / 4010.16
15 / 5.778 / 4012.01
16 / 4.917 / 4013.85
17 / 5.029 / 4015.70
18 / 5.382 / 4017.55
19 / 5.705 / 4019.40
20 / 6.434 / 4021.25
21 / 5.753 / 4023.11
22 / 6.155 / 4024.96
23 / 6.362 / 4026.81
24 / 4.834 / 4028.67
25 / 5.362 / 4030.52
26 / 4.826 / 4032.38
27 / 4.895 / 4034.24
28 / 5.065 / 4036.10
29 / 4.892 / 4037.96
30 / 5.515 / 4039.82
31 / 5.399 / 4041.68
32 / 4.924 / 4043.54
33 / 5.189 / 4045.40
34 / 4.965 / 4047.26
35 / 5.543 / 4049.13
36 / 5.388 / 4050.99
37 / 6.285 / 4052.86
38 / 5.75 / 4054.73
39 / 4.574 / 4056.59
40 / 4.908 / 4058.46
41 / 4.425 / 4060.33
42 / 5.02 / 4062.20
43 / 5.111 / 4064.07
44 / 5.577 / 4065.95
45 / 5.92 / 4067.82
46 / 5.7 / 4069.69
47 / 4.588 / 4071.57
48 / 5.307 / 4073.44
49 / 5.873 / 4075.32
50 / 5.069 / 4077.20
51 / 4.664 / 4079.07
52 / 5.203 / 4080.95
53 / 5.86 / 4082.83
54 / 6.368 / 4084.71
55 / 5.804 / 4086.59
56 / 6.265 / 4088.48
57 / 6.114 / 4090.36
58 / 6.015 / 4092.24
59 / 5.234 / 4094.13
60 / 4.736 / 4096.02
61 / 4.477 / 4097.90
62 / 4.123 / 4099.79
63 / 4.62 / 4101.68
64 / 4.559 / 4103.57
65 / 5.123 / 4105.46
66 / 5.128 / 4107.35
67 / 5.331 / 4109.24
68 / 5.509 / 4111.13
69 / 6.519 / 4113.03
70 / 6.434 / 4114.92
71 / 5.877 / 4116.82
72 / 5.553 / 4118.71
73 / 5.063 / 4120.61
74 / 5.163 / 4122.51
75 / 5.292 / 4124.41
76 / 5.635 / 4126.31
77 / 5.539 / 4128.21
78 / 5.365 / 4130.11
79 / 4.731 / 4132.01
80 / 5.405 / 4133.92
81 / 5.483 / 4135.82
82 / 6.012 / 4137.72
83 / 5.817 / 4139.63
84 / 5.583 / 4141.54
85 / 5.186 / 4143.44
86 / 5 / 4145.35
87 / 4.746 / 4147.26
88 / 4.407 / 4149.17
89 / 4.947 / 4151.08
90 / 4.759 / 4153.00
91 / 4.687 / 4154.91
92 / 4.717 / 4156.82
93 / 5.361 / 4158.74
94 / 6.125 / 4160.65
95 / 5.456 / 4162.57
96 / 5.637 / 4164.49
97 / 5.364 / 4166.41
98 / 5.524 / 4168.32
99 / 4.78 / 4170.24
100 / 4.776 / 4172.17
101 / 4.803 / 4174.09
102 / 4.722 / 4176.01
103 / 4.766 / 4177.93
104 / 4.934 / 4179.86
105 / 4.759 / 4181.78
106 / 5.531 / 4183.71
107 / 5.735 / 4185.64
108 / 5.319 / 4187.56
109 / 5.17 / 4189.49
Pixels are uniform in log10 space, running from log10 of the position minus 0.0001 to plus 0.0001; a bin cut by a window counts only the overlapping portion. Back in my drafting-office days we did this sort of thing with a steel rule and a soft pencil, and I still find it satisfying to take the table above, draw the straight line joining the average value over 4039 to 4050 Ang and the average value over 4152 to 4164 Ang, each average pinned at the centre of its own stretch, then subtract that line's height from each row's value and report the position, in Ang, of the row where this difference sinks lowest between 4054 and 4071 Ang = 4060.33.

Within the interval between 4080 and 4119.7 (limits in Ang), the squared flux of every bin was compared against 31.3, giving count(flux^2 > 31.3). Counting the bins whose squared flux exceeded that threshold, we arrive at 9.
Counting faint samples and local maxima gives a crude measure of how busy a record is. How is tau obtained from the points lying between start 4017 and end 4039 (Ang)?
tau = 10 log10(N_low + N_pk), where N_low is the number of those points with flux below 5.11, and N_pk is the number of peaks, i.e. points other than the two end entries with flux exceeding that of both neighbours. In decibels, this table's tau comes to 9.5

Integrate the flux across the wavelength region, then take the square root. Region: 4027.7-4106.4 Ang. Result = 20.3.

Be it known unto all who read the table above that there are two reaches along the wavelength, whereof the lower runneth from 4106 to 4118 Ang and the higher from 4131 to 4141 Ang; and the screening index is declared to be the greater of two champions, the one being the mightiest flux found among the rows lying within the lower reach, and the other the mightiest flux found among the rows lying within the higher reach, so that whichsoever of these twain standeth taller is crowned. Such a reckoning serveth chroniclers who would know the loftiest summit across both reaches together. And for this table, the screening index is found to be 6.52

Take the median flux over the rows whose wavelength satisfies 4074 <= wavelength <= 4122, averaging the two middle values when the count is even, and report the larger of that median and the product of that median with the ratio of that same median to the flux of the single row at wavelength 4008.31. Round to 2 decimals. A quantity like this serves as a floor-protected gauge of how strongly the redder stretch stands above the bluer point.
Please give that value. 5.36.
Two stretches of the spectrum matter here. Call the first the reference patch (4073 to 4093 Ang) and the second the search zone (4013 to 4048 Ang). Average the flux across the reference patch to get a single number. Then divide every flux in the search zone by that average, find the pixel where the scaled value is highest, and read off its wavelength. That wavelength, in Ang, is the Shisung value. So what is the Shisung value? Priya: 4021.25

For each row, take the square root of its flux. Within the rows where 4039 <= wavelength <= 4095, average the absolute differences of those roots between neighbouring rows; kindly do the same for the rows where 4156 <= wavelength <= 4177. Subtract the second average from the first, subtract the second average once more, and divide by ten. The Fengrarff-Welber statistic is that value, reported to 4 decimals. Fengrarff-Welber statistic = -0.0046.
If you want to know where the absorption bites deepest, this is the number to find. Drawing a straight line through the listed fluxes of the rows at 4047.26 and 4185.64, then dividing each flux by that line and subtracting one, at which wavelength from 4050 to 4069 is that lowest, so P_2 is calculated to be 4060.33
